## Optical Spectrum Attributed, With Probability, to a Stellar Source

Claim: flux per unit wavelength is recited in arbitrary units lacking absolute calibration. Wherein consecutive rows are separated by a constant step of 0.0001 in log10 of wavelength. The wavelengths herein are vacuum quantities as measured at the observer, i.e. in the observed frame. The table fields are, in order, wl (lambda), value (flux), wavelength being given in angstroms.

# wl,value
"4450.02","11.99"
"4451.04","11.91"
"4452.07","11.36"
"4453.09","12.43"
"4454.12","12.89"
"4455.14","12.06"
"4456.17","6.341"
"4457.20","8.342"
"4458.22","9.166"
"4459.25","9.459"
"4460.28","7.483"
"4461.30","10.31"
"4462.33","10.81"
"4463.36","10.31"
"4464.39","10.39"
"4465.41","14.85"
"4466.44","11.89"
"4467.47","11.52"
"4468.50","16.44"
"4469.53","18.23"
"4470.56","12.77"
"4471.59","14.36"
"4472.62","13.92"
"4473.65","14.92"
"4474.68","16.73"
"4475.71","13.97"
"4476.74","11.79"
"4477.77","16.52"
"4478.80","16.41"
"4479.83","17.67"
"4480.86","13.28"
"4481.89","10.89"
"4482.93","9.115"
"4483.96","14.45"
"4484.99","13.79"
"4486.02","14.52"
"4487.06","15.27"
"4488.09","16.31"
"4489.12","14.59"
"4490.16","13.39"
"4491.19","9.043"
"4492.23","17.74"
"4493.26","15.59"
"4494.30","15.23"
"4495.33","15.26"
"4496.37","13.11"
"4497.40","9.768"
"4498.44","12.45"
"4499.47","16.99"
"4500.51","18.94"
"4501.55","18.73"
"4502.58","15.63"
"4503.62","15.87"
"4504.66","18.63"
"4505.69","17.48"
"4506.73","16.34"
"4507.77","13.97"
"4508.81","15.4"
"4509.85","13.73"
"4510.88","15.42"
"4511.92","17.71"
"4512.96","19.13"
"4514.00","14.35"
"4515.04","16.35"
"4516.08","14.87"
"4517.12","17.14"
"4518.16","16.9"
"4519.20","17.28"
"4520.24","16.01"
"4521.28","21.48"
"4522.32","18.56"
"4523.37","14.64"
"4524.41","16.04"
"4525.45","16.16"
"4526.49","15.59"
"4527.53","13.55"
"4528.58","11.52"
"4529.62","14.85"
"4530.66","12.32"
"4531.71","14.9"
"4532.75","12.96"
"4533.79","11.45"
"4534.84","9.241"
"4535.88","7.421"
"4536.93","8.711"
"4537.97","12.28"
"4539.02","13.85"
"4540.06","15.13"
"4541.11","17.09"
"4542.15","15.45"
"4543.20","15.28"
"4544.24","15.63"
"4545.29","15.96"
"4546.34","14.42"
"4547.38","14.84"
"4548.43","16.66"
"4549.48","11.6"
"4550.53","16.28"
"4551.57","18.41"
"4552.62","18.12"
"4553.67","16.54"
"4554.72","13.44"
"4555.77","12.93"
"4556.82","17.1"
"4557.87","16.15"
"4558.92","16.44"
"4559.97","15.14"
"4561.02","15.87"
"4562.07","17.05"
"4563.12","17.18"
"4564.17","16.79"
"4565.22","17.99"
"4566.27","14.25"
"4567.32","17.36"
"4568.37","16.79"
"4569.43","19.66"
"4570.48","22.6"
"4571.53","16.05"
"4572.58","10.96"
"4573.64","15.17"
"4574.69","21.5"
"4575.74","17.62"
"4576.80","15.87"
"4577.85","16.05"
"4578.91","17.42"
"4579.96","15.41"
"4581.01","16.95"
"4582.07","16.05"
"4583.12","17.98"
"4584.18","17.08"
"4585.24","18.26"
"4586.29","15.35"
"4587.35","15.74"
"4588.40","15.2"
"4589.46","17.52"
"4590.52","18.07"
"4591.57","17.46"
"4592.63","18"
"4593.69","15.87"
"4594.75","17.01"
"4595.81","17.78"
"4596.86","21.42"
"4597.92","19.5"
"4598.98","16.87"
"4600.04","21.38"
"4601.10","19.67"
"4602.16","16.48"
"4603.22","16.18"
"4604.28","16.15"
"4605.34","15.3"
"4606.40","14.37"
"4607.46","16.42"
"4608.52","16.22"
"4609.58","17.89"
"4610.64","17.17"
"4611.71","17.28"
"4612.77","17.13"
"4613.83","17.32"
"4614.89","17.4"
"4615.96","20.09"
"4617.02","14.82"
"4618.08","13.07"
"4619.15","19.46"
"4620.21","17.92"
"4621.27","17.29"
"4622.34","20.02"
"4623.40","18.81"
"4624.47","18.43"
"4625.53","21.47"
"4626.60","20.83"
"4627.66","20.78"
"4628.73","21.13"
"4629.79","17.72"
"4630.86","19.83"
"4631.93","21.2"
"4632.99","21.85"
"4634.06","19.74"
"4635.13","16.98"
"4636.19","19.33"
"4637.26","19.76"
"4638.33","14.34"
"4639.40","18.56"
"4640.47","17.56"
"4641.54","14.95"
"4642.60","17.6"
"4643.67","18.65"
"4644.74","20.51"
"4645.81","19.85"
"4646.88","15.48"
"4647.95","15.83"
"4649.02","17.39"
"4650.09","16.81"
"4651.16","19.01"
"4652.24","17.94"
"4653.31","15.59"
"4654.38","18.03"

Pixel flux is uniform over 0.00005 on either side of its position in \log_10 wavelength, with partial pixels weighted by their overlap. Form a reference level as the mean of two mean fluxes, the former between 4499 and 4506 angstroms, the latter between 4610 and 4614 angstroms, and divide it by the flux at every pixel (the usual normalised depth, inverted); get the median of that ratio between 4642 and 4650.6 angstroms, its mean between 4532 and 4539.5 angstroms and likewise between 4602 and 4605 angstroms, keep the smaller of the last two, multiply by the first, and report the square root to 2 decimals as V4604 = 1.03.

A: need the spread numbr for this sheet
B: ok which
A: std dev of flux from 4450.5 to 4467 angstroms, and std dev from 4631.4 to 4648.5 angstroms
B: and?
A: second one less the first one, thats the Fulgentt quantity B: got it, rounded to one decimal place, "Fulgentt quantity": 0.1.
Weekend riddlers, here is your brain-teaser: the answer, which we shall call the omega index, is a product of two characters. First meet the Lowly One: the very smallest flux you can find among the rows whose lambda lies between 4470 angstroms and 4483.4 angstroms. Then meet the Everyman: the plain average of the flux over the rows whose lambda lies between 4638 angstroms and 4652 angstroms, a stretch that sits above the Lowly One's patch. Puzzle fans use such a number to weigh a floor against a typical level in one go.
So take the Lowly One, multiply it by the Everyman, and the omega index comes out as 159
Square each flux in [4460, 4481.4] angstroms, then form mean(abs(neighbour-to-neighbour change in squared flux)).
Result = 62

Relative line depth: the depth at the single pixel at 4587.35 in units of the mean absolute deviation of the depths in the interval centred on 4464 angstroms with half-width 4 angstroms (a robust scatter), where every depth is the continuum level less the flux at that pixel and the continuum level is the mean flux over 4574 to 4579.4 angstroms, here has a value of 1.4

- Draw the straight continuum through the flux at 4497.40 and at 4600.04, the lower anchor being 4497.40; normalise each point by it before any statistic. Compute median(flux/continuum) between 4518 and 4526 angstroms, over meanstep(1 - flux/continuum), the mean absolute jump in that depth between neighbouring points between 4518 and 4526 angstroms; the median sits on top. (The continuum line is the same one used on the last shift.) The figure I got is 7.6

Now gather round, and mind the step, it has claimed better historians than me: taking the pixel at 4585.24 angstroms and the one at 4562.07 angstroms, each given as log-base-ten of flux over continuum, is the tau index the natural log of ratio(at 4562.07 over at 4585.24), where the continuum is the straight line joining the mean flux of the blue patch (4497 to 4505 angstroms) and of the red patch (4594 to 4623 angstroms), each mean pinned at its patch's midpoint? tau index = -1.4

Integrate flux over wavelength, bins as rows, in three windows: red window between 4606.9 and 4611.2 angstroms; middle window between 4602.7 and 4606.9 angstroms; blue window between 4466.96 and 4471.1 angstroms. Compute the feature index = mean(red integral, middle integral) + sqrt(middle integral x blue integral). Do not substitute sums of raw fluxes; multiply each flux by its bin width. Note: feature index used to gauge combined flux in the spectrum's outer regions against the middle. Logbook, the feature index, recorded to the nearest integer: 132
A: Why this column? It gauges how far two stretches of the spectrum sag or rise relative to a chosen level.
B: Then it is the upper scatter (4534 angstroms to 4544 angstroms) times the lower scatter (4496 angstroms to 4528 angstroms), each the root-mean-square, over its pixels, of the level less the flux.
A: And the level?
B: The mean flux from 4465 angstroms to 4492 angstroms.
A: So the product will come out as 10.7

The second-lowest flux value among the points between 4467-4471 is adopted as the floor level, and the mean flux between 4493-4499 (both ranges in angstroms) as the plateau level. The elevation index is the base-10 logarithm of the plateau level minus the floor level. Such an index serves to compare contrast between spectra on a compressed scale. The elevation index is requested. -0.1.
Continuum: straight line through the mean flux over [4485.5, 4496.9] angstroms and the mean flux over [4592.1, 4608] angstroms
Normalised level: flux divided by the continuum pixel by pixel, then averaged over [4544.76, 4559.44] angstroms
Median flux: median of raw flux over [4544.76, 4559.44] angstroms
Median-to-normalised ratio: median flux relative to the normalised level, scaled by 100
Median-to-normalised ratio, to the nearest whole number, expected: 1680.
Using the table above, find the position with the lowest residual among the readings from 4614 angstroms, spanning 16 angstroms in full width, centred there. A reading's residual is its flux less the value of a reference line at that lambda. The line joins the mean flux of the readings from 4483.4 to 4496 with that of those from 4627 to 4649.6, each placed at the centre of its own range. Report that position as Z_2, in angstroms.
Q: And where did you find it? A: 4618.08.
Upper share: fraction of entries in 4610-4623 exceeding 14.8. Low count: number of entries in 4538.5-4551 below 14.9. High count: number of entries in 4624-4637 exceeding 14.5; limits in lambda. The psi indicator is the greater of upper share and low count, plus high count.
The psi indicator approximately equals 16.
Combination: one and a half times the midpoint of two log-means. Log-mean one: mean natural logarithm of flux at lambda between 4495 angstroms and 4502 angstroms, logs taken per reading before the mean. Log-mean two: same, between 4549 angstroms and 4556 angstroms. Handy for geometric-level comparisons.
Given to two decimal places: 4.05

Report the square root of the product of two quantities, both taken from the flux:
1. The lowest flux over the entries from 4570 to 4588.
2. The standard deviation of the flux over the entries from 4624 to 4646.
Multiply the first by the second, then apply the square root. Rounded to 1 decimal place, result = 4.7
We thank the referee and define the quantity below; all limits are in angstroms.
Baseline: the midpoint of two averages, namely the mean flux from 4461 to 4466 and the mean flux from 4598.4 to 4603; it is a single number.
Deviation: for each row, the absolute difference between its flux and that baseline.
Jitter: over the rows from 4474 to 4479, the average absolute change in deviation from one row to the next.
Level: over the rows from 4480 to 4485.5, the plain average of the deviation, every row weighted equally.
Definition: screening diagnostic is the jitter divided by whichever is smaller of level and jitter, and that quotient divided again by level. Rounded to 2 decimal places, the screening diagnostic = 0.38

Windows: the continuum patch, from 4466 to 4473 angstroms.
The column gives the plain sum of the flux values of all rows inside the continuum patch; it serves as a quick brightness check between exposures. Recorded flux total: 99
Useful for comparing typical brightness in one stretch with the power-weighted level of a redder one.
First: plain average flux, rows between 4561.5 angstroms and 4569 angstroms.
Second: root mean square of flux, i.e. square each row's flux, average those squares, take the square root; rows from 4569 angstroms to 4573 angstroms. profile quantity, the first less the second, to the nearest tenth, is -1.1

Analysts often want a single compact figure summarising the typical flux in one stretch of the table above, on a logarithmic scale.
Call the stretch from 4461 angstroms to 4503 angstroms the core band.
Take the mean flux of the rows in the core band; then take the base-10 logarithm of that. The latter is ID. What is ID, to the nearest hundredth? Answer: 1.15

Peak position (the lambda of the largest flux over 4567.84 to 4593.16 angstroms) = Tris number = 4570.48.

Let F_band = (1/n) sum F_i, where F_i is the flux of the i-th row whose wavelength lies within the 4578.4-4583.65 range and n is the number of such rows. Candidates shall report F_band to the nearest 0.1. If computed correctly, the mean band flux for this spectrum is 16.8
